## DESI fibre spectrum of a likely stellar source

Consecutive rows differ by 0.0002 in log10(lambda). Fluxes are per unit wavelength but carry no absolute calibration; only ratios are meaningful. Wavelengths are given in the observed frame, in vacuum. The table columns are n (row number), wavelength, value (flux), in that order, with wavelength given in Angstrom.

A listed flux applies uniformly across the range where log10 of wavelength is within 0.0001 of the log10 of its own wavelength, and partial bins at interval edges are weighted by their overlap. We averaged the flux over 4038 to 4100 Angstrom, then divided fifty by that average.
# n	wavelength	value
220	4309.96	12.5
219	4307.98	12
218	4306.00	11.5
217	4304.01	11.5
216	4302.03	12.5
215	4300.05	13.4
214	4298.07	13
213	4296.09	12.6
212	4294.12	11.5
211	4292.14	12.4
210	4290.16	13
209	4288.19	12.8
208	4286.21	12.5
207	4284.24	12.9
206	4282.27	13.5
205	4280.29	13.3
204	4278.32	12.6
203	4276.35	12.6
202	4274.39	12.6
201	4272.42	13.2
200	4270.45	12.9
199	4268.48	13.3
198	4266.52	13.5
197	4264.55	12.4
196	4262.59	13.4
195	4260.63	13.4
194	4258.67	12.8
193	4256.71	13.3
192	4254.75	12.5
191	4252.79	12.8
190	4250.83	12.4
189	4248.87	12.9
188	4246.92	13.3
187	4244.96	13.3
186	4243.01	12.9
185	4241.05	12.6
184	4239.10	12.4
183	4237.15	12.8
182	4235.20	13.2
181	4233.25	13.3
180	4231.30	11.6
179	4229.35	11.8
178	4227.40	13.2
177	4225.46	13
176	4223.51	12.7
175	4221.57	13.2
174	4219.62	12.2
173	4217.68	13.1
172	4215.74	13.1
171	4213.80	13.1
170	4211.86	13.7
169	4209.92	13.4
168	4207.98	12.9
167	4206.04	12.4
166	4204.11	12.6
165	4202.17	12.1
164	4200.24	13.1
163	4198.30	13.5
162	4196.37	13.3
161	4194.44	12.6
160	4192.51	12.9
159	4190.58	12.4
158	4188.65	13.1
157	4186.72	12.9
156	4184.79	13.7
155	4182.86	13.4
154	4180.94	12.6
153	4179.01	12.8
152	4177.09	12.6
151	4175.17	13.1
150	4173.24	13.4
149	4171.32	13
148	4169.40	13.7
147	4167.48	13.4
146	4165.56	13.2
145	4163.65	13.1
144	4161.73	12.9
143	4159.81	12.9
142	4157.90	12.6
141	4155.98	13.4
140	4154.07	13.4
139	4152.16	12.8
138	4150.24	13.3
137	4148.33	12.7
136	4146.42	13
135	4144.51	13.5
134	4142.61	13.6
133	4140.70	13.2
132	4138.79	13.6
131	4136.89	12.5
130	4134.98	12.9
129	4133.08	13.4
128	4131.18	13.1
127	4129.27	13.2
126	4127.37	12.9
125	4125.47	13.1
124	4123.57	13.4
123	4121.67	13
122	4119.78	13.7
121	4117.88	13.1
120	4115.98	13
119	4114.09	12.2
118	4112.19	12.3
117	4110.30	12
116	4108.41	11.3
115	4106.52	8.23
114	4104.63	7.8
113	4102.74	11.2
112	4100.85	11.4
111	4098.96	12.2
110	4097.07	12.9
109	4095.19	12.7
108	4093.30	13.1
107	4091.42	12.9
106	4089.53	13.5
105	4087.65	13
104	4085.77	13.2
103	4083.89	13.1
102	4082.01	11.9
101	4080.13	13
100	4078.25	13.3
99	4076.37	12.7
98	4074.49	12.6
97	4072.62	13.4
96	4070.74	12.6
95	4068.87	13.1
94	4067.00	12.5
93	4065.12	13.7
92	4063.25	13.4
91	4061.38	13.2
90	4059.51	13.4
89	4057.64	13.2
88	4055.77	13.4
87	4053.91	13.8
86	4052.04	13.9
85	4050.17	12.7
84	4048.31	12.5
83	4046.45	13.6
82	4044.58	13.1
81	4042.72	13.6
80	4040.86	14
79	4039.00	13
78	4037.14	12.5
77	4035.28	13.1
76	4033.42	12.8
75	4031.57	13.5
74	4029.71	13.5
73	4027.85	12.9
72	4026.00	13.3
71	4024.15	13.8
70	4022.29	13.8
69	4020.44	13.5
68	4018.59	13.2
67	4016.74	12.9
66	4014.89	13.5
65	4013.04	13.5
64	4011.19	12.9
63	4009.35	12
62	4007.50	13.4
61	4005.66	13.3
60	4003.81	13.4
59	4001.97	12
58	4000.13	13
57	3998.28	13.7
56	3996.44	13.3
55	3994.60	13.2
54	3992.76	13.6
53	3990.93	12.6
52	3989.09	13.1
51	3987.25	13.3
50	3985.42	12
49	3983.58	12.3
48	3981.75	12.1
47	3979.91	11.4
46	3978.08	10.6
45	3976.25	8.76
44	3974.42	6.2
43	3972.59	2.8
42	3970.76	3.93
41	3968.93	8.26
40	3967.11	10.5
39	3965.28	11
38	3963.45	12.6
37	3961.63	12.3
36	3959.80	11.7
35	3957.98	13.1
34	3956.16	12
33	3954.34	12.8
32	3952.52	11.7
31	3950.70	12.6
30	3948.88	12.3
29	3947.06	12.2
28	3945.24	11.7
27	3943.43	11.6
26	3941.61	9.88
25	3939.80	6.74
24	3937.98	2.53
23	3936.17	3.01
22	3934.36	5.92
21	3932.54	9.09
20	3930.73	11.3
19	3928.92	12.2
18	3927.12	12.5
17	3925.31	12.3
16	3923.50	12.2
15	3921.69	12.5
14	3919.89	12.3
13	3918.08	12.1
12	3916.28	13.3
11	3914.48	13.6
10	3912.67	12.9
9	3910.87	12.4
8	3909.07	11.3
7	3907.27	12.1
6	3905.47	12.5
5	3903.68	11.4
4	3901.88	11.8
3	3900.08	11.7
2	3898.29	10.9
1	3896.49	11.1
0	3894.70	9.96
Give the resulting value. 3.82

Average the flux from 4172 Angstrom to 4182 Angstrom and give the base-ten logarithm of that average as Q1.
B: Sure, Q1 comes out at 1.11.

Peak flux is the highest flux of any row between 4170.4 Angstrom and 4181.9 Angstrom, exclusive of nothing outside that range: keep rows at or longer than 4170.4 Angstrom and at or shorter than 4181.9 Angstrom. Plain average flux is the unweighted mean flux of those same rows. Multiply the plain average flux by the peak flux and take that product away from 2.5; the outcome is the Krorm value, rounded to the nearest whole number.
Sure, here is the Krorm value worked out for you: -171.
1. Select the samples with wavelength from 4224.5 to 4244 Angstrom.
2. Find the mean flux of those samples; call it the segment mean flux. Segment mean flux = 12.7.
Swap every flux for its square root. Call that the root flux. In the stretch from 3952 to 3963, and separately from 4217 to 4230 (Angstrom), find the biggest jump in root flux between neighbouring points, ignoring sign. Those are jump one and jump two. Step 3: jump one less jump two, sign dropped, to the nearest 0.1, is 0.0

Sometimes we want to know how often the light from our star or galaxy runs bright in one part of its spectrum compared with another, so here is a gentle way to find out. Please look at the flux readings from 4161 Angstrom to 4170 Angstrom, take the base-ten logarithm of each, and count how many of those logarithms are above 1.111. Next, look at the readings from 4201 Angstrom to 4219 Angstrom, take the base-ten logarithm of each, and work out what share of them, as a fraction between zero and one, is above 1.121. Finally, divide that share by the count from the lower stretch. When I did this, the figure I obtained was 0.056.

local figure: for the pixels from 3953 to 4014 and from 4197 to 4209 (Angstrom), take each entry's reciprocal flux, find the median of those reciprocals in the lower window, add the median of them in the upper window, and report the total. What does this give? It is 0.160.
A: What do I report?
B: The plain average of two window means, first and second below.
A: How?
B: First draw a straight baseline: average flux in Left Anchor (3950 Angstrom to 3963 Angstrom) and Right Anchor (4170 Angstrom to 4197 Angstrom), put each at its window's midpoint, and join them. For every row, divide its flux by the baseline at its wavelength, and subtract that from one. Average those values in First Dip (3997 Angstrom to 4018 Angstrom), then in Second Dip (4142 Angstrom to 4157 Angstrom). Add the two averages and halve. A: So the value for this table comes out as -0.036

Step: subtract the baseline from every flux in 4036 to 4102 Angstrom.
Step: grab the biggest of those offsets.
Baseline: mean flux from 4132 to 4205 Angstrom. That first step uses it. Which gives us 0.94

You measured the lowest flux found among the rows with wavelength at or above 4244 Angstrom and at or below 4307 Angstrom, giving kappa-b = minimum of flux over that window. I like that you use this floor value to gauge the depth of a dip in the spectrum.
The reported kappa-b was 11.5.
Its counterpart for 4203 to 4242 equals 11.6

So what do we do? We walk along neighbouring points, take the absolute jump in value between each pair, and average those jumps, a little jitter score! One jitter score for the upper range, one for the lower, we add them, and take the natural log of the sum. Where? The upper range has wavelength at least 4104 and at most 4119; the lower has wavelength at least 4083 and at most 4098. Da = 0.10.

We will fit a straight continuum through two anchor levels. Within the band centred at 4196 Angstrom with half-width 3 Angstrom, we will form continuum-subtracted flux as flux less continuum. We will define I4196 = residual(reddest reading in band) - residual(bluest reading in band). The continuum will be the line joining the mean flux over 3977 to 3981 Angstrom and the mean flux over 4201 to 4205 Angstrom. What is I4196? 0.9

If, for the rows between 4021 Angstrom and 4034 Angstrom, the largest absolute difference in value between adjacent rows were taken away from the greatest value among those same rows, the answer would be 13.1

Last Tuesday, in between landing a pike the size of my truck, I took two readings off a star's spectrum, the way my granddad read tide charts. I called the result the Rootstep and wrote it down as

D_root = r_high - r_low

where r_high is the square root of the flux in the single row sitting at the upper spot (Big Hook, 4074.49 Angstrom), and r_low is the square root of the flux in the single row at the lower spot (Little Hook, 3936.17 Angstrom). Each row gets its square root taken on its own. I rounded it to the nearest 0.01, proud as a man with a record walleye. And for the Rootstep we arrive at 1.81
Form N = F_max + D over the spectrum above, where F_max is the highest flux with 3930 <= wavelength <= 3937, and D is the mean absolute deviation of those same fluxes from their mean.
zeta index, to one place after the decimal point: 14.2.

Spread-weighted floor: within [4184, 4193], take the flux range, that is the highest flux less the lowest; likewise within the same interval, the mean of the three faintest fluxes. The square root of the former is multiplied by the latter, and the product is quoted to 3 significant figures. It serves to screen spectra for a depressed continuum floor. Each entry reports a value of 14.5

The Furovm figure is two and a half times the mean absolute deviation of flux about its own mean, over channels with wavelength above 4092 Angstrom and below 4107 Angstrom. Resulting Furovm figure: 3.97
